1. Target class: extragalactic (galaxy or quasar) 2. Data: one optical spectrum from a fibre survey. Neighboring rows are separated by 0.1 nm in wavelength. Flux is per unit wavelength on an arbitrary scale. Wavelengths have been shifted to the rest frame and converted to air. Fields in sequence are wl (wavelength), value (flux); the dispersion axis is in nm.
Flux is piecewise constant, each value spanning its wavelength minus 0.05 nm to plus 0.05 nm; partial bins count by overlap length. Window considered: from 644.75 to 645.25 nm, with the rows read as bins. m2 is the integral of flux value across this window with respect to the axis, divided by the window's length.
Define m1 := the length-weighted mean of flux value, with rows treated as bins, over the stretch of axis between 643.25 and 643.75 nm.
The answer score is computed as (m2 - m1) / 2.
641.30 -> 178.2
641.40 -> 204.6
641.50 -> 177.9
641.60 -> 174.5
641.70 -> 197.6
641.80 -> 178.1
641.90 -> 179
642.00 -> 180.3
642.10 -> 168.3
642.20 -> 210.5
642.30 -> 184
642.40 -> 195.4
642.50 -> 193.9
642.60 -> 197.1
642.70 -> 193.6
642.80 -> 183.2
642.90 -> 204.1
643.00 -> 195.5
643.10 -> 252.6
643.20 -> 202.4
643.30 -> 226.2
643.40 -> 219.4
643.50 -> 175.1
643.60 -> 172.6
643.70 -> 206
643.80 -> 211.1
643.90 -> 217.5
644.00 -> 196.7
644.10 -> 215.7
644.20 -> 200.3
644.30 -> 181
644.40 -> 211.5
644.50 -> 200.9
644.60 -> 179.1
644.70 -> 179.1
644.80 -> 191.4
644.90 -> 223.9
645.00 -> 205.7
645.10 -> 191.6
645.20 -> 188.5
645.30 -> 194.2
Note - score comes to 0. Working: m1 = 200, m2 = 200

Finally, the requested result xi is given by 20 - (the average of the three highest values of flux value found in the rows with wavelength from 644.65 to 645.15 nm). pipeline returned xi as -187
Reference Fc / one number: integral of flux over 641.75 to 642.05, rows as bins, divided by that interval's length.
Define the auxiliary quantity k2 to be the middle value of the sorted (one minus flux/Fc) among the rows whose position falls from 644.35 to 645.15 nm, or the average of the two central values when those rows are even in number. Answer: -0.096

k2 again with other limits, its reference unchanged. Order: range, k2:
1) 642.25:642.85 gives -0.082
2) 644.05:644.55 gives -0.122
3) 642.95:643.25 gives -0.130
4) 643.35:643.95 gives -0.164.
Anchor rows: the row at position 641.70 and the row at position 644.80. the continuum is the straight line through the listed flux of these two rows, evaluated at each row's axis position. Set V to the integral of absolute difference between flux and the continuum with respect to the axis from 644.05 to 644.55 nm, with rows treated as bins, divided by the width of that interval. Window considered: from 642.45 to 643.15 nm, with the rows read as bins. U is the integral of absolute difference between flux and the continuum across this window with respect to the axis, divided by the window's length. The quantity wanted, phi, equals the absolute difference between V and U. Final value 1.9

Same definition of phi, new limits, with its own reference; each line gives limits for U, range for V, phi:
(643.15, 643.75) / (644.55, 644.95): 5.1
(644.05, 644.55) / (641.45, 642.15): 4.0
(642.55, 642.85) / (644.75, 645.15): 6.9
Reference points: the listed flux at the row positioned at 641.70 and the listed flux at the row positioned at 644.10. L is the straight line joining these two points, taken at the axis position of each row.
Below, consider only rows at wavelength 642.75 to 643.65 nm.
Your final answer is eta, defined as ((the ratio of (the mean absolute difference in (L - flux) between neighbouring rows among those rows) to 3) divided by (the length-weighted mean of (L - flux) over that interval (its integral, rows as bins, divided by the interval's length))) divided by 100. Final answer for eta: 0.0165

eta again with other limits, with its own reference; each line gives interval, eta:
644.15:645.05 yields 0.0027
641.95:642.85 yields 0.0035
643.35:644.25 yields 0.0052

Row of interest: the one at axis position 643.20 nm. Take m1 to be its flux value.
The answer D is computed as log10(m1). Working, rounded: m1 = 202.4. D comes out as 2.31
